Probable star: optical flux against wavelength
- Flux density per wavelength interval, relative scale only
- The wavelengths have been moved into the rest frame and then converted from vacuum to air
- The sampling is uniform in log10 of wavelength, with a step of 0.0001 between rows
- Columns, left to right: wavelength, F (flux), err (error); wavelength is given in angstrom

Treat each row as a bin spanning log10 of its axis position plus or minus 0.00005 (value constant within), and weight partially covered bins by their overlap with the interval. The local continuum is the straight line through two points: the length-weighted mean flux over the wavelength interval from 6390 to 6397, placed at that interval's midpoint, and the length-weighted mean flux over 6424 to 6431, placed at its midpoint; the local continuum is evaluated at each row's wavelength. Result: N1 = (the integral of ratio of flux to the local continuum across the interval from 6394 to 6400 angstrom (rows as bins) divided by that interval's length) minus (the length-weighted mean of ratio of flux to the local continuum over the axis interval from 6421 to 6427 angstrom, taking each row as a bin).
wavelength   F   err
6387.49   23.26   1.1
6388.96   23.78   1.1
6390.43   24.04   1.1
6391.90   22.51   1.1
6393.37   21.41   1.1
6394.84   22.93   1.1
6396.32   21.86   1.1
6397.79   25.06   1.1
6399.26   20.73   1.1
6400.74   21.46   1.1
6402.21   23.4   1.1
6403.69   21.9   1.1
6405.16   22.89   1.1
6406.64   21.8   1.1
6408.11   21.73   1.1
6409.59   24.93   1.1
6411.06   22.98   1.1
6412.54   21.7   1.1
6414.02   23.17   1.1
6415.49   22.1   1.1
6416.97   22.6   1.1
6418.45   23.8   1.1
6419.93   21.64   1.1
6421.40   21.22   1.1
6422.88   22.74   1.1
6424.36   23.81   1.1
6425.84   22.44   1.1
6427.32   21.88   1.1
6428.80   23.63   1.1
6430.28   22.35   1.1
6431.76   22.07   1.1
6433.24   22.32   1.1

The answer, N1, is 0.012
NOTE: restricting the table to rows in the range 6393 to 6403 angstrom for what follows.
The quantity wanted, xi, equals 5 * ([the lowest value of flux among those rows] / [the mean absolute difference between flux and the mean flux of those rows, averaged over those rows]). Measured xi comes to 87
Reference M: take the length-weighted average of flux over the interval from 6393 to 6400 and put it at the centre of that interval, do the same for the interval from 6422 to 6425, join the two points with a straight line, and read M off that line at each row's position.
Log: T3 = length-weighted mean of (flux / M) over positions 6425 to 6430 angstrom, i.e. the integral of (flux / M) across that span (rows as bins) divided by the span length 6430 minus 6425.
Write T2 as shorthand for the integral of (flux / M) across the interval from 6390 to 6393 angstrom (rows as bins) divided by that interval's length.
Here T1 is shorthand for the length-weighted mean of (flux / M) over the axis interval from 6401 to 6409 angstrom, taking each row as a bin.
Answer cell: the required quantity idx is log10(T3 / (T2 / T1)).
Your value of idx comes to -0.031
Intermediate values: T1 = 0.99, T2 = 1.031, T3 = 0.97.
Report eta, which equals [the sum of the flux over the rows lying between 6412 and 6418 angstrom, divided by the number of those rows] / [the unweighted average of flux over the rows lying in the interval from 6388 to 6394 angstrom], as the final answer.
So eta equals 0.98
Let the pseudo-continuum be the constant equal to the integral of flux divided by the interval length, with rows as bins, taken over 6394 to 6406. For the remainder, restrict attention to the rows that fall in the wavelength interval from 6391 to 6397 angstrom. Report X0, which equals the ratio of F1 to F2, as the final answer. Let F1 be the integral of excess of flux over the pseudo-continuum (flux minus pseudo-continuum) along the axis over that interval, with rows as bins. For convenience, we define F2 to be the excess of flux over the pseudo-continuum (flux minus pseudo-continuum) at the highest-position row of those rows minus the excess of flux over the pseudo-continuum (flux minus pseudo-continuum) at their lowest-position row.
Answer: 2.5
